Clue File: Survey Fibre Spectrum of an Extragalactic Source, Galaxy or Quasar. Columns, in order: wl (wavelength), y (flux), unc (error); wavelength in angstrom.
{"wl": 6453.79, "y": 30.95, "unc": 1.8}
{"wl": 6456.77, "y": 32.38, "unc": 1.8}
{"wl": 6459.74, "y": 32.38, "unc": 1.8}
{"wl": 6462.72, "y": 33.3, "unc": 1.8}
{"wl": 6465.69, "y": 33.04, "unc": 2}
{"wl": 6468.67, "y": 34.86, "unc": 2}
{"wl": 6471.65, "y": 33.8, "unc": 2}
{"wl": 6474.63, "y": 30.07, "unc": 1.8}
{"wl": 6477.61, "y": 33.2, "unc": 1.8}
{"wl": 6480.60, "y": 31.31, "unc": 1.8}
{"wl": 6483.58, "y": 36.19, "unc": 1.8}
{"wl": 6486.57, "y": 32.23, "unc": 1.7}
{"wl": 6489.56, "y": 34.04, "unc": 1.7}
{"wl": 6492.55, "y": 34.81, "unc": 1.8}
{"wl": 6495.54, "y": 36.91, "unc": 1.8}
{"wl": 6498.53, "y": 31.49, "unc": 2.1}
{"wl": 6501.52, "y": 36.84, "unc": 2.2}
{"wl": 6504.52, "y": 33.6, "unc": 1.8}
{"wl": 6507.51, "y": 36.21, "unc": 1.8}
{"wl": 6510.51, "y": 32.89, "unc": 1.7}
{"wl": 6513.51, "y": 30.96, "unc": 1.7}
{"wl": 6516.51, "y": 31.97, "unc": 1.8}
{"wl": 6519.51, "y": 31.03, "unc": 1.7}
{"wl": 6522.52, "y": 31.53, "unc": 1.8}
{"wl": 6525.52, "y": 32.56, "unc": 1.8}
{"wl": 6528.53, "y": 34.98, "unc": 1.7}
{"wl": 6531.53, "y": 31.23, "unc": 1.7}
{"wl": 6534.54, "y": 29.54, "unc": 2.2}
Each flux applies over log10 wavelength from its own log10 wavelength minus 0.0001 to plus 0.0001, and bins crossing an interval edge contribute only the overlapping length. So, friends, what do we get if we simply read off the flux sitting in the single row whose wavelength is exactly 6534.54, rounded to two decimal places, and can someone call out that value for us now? 29.54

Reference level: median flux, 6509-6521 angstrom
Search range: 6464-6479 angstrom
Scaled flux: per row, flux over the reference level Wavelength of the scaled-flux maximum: 6468.67 angstrom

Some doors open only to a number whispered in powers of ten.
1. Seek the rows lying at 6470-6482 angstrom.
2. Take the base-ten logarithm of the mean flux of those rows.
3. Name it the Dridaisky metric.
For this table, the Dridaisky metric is 1.51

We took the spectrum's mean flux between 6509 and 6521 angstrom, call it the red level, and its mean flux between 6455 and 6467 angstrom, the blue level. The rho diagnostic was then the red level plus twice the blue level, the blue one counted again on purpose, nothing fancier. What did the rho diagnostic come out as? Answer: 97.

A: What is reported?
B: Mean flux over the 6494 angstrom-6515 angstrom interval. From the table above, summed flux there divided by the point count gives 34.1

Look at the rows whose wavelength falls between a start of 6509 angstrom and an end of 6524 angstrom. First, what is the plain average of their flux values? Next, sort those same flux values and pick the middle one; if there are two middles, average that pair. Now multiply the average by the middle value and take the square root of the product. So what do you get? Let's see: 31.6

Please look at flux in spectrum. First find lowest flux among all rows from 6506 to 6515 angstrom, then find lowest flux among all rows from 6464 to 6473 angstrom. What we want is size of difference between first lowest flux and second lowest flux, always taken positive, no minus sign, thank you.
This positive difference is 2.1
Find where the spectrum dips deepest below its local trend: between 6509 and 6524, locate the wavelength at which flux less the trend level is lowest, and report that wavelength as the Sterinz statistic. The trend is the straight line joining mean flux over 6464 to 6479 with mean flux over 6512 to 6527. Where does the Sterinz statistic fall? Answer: 6513.51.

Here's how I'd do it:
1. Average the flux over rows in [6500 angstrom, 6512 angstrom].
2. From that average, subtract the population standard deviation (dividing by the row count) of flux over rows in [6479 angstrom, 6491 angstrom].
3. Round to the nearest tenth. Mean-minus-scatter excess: 33.0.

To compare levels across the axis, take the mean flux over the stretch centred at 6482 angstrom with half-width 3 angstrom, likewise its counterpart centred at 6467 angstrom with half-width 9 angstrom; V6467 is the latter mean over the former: 0.98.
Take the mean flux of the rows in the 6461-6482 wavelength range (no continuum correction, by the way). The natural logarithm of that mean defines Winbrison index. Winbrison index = 3.49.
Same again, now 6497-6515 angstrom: 3.52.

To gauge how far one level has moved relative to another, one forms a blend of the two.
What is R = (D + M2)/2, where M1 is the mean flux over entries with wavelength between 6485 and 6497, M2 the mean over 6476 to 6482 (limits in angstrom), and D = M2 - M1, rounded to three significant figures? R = 15.0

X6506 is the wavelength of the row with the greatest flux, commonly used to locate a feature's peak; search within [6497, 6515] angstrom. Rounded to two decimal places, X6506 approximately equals 6501.52 angstrom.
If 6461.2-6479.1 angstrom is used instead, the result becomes 6468.67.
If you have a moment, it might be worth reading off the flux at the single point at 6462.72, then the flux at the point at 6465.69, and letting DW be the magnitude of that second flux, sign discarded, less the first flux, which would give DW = -0.3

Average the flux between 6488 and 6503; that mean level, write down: 34.8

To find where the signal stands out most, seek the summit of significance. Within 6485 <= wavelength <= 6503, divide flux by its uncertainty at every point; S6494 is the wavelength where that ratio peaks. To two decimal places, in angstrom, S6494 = 6495.54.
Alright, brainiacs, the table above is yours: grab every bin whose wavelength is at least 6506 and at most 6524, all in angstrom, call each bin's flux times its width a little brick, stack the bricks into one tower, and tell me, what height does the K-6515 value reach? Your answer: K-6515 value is 584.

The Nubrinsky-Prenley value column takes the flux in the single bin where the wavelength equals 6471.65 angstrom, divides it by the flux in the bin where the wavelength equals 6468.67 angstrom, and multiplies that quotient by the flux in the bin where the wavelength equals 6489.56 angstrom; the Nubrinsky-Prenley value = 33.0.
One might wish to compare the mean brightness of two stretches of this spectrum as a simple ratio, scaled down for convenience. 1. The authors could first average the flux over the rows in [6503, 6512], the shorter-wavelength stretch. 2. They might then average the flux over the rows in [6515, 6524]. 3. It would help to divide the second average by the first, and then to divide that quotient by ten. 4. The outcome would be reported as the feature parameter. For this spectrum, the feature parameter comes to 0.092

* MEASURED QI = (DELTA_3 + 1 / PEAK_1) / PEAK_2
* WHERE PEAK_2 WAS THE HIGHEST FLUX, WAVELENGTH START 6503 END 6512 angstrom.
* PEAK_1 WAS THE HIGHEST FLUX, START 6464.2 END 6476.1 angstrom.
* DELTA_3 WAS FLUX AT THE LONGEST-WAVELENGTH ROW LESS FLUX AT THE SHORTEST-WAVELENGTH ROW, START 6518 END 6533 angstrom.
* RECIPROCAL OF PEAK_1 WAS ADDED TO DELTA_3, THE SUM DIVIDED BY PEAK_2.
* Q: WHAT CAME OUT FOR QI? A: 0.01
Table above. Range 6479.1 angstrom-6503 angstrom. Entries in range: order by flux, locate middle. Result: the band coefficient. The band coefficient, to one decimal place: 34.4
